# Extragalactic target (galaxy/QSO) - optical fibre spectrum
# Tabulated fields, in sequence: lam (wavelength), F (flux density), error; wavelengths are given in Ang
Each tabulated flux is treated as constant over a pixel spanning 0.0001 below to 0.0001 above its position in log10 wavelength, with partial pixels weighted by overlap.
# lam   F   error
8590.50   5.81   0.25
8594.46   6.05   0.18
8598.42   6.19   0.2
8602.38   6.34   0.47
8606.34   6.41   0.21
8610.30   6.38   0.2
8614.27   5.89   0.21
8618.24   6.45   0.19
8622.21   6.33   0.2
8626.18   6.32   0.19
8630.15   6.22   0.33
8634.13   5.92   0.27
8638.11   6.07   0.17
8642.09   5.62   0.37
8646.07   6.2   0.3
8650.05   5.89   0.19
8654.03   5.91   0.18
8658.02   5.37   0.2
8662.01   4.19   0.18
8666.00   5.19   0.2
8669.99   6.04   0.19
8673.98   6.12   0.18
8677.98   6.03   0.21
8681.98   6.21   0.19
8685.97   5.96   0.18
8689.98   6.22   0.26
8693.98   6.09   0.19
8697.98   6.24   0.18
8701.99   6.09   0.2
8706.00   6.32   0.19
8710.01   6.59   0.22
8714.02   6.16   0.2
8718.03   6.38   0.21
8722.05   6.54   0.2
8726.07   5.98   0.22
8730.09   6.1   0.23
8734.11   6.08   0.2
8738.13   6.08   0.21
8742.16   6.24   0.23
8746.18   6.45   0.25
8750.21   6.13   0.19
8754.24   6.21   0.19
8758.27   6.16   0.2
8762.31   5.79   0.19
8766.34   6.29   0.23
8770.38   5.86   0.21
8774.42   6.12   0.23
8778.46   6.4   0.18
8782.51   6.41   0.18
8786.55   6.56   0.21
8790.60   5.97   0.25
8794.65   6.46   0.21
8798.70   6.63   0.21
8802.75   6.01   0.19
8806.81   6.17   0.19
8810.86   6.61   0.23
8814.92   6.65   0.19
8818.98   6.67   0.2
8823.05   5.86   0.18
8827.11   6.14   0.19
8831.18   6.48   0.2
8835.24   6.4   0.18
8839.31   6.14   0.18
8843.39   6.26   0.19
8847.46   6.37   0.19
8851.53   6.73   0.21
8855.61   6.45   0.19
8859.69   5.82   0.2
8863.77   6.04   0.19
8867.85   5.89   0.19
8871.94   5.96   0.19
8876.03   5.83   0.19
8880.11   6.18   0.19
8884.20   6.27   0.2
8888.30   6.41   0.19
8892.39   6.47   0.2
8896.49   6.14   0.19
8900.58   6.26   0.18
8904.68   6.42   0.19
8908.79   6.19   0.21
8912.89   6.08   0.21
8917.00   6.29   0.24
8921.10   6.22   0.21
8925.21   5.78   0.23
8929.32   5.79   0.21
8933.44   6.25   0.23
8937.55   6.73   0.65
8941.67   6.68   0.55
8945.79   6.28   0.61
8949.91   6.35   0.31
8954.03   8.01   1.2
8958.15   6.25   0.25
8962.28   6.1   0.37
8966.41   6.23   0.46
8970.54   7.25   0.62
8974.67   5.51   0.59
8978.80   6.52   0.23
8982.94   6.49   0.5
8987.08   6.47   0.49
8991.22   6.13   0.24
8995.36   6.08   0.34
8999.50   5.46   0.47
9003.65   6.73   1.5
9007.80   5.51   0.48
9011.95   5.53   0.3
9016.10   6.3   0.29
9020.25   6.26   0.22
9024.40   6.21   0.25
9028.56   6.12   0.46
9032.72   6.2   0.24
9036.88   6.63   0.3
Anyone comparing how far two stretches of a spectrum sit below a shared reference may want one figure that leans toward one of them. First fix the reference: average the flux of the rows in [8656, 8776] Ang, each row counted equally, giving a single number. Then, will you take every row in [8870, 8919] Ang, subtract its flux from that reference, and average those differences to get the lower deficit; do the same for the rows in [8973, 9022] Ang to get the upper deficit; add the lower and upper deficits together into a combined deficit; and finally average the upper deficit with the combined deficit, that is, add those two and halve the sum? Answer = -0.13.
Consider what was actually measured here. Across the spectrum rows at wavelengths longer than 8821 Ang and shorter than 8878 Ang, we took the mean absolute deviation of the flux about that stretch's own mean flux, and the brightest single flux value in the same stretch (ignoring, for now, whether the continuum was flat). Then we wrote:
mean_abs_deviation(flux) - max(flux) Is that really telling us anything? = -6.49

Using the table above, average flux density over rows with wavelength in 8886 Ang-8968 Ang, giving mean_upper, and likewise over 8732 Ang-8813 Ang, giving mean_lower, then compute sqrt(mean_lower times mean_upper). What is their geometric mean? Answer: 6.29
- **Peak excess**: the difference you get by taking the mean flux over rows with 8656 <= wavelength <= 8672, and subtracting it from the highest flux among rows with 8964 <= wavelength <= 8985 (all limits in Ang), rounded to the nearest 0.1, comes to 2.1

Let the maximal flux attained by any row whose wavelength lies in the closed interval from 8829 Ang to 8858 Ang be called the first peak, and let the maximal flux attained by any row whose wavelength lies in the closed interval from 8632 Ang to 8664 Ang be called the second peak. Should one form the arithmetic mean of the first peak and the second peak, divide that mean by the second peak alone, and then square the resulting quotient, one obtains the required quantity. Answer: 1.09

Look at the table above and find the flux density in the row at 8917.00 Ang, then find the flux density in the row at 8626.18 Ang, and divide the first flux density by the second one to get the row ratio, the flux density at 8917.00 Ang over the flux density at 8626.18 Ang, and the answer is 1.00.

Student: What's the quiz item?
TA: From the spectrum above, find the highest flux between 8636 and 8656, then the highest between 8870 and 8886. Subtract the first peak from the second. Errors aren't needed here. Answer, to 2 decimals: 0.07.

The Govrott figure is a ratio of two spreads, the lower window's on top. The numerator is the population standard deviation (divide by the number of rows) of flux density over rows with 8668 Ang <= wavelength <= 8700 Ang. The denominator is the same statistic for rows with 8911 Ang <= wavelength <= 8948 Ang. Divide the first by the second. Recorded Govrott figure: 0.31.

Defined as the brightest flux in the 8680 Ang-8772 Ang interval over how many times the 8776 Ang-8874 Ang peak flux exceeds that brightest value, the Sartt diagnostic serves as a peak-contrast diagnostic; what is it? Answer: 6.45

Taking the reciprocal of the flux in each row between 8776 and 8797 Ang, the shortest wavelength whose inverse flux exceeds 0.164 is 8790.60 Ang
